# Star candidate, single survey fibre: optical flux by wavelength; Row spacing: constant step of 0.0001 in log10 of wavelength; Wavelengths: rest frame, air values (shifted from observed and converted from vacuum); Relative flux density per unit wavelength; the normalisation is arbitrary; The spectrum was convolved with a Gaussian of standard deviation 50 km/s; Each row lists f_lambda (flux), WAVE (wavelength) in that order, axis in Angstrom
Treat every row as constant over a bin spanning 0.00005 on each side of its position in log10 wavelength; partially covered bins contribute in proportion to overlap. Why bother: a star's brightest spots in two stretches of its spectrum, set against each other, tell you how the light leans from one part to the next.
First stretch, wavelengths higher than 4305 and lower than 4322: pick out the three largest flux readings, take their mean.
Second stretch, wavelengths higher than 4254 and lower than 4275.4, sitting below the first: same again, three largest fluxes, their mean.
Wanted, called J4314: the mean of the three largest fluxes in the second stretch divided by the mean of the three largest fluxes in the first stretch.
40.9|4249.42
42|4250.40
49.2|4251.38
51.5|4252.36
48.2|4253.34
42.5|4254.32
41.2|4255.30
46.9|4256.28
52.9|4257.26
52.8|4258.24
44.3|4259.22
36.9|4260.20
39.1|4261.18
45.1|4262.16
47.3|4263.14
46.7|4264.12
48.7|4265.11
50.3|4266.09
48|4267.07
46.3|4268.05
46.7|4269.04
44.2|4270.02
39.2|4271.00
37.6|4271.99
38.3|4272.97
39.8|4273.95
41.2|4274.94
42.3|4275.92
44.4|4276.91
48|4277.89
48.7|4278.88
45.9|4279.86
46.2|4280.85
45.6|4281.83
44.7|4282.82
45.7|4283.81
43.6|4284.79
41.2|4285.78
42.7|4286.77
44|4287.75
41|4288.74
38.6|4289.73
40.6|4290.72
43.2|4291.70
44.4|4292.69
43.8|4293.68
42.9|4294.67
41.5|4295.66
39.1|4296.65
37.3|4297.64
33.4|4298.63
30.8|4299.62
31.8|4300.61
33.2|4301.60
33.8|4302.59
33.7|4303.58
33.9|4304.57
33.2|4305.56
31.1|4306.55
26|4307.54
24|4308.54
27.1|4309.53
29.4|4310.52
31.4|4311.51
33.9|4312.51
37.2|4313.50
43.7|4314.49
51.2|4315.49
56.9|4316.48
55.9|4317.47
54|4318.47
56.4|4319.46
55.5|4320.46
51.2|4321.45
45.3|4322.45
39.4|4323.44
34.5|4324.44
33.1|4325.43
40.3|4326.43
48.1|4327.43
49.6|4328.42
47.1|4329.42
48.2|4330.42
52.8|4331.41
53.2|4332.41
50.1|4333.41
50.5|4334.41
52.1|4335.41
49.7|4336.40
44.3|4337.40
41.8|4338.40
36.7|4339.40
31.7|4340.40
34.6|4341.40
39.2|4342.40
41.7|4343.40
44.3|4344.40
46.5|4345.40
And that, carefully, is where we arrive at 0.92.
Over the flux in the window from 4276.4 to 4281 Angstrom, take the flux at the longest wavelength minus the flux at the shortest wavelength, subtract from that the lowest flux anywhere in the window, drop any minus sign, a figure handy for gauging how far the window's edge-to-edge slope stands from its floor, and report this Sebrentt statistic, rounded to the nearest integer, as 43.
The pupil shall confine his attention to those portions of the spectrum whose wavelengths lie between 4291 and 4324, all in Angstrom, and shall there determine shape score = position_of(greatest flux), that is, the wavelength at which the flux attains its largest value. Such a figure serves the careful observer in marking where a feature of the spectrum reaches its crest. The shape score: 4316.48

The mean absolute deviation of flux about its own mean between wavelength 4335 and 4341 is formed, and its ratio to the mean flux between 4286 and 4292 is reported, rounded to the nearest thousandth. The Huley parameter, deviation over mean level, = 0.144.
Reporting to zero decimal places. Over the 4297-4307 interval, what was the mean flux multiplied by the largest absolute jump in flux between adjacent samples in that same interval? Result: 130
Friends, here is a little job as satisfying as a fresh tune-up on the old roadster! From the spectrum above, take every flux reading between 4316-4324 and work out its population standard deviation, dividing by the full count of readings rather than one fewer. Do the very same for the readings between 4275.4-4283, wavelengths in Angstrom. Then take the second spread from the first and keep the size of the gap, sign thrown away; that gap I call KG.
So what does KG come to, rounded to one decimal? 4.0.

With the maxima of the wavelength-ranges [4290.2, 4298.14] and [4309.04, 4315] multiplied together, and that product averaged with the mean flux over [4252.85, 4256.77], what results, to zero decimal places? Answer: 992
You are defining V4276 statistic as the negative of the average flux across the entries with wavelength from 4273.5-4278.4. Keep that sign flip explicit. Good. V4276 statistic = -43.1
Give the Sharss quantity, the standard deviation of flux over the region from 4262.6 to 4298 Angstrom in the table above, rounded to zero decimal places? 3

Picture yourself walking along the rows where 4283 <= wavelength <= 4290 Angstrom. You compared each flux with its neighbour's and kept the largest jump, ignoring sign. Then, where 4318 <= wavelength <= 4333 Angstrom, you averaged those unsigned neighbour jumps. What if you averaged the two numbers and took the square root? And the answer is 1.82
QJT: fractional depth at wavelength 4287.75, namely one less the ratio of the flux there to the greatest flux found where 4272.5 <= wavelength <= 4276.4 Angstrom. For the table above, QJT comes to -0.04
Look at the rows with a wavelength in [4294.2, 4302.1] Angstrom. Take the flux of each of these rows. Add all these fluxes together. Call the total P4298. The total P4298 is 290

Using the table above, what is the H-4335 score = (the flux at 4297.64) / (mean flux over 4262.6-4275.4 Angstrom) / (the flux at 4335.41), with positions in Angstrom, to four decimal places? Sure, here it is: 0.0162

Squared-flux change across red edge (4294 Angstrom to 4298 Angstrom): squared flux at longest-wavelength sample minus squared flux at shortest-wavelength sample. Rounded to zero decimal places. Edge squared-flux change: -449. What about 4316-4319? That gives -322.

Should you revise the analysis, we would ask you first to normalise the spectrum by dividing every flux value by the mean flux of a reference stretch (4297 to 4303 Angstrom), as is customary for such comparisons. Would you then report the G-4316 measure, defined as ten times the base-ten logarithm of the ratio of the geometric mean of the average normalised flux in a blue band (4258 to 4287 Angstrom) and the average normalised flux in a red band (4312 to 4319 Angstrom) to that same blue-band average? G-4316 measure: 0.15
